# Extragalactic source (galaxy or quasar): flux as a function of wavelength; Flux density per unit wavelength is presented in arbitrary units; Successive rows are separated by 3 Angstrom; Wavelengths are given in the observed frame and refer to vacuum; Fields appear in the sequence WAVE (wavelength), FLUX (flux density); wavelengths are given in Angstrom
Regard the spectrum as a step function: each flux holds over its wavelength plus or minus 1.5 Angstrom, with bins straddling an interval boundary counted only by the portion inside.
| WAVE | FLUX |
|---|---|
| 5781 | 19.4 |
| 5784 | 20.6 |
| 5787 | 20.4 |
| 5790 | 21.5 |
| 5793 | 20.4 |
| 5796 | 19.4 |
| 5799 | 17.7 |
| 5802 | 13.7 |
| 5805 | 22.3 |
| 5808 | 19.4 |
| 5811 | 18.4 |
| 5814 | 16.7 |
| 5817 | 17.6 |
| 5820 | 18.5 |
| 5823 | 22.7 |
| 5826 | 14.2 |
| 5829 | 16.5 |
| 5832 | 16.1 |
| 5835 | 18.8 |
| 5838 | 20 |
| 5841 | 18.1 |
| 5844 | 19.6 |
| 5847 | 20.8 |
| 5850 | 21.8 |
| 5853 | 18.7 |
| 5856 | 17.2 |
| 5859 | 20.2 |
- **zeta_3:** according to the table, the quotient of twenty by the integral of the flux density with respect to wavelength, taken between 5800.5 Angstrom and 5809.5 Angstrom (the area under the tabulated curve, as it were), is 0.12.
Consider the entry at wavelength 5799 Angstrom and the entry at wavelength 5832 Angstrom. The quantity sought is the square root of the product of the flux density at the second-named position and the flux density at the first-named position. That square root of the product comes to 16.9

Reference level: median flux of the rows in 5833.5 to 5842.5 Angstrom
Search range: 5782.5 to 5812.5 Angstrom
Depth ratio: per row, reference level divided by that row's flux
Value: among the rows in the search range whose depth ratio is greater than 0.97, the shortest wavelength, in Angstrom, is 5799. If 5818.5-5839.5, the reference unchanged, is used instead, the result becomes 5820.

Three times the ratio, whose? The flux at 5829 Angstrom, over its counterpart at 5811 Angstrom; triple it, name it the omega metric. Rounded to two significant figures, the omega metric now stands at 2.7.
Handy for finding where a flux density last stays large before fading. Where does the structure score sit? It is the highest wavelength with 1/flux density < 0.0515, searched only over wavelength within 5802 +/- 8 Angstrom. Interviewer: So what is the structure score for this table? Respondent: 5805 Angstrom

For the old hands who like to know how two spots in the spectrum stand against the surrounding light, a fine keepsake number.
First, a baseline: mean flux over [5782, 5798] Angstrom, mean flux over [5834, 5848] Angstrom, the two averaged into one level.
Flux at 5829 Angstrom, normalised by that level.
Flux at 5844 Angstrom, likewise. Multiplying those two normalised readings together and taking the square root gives 0.90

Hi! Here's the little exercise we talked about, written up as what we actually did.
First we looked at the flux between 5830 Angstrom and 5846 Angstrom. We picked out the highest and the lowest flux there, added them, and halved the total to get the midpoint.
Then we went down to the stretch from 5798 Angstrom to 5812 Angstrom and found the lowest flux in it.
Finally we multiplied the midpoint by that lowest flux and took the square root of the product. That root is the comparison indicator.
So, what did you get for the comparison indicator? 15.7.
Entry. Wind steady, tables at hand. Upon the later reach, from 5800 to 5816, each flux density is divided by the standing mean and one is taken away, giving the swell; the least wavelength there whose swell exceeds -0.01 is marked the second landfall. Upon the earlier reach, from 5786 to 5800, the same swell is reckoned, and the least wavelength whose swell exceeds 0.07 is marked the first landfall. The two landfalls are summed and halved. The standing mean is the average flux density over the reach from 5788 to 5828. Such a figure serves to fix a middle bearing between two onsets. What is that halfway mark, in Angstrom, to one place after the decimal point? 5796.0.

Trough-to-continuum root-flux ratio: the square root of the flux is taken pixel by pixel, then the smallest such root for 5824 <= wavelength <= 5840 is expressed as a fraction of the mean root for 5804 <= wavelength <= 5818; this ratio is 0.87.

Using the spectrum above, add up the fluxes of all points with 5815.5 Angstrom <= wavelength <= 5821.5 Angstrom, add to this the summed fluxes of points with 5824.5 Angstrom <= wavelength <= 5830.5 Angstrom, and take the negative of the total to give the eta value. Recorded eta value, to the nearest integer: -67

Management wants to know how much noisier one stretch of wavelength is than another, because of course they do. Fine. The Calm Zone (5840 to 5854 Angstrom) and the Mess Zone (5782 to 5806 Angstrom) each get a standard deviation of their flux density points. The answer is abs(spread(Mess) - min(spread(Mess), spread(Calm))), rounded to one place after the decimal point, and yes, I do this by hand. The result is 1.2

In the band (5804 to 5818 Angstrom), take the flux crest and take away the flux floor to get 6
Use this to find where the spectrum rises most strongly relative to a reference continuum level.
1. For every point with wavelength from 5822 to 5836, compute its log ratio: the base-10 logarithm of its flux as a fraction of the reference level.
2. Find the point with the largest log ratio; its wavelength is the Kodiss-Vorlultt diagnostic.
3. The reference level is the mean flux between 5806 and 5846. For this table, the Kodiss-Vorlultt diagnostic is 5823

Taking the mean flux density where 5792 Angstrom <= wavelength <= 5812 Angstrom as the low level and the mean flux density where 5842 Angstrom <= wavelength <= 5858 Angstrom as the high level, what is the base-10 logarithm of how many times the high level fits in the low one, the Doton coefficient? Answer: -0.02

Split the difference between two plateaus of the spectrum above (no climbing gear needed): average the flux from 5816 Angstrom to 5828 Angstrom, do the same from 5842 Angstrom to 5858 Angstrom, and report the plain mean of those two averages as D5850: 18.9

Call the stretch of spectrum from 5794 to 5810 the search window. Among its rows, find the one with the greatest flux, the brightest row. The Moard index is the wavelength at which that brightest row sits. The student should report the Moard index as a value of 5805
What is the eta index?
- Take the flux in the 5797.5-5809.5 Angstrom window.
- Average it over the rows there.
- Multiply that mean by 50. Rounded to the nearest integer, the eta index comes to 914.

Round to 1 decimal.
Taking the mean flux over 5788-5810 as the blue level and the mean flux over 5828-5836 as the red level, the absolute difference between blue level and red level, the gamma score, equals 2.1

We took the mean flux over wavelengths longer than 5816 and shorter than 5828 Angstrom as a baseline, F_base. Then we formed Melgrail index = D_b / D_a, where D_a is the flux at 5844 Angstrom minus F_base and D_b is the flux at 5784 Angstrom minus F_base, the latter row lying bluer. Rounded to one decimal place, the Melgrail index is 1.7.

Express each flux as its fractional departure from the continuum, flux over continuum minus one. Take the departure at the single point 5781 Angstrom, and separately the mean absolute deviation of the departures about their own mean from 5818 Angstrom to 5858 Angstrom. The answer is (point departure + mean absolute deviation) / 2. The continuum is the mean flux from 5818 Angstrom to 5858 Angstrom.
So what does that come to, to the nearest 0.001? 0.066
